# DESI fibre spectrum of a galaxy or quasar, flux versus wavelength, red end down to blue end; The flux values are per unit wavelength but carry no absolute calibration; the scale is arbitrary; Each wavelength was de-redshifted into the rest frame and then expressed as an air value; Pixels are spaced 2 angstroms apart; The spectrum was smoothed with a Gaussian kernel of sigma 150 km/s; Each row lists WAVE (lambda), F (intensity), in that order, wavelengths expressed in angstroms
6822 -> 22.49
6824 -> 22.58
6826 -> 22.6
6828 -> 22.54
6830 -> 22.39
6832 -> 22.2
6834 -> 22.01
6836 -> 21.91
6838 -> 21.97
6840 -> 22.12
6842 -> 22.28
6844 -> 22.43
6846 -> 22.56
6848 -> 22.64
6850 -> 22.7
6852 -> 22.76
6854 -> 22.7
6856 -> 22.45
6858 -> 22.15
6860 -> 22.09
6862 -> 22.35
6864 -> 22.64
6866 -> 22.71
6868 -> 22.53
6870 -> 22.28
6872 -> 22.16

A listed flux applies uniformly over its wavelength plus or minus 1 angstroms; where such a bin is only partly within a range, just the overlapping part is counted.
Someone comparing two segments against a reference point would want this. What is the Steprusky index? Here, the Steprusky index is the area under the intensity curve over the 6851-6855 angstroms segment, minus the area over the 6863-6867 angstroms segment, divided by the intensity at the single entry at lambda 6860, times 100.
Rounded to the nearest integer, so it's 1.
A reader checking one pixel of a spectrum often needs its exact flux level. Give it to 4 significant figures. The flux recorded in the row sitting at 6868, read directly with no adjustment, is 22.53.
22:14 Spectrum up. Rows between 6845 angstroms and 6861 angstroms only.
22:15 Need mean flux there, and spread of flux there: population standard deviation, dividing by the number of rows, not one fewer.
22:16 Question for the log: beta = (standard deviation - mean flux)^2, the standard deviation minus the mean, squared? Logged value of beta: 496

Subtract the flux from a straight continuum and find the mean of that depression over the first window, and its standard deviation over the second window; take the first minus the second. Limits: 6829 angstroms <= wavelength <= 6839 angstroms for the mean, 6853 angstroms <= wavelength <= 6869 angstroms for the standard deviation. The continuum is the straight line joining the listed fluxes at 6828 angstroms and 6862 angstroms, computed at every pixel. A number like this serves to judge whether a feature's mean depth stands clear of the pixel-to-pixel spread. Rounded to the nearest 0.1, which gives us 0.2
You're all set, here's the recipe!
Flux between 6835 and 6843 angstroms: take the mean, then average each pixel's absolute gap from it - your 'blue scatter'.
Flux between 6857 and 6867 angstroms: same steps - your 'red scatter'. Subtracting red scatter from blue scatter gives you -0.100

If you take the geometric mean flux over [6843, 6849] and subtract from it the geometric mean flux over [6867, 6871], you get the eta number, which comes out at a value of 0.14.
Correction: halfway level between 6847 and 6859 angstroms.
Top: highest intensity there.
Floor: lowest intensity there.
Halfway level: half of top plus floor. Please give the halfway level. 22.5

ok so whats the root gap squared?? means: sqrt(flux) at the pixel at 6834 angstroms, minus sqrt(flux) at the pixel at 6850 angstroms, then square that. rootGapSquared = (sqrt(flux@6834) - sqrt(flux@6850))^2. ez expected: 0.005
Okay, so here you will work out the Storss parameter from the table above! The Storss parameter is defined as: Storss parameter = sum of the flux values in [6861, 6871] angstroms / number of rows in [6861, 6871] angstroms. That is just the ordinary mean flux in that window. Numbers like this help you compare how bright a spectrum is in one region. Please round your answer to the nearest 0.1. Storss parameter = 22.5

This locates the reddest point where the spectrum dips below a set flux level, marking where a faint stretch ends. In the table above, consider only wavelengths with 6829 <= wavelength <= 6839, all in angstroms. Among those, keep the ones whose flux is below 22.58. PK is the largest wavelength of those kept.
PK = 6838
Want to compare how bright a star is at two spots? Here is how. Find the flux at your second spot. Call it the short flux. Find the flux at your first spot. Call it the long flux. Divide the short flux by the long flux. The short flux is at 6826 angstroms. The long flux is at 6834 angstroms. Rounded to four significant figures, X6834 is 1.027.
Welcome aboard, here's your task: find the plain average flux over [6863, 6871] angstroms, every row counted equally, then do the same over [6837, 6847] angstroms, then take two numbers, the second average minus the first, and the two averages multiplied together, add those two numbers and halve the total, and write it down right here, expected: 251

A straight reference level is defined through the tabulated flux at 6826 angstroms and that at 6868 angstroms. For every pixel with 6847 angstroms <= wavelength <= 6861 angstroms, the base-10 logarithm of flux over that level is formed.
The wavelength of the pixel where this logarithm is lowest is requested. 6860 angstroms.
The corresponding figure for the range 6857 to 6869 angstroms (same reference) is 6860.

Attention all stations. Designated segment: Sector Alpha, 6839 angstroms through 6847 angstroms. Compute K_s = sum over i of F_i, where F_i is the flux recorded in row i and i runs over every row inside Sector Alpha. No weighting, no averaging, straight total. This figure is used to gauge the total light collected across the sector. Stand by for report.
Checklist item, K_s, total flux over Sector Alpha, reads 89.4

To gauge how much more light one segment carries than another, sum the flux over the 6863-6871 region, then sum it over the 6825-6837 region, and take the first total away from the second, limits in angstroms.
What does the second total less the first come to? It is 43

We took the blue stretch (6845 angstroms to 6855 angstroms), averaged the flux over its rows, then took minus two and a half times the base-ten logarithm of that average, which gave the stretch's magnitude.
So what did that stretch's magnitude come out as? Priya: -3.39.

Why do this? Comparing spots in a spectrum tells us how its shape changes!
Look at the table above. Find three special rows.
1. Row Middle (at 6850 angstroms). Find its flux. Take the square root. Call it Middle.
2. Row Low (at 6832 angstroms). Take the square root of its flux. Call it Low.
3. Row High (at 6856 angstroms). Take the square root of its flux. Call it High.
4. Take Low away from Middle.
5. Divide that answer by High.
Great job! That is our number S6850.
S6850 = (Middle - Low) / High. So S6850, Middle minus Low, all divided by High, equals 0.0111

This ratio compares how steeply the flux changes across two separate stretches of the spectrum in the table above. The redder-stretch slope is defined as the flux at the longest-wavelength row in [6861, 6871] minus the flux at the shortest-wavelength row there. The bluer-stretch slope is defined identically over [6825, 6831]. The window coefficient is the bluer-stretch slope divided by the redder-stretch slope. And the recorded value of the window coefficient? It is 3.0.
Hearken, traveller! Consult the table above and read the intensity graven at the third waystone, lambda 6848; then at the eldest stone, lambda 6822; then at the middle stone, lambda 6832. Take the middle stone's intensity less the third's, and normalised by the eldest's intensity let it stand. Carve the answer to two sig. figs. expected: -0.020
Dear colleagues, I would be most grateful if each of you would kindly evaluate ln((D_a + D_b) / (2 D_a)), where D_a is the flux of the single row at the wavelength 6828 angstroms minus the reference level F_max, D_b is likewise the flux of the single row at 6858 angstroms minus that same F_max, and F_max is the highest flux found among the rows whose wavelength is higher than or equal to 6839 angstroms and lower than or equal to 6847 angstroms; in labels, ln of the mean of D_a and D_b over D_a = 2.4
